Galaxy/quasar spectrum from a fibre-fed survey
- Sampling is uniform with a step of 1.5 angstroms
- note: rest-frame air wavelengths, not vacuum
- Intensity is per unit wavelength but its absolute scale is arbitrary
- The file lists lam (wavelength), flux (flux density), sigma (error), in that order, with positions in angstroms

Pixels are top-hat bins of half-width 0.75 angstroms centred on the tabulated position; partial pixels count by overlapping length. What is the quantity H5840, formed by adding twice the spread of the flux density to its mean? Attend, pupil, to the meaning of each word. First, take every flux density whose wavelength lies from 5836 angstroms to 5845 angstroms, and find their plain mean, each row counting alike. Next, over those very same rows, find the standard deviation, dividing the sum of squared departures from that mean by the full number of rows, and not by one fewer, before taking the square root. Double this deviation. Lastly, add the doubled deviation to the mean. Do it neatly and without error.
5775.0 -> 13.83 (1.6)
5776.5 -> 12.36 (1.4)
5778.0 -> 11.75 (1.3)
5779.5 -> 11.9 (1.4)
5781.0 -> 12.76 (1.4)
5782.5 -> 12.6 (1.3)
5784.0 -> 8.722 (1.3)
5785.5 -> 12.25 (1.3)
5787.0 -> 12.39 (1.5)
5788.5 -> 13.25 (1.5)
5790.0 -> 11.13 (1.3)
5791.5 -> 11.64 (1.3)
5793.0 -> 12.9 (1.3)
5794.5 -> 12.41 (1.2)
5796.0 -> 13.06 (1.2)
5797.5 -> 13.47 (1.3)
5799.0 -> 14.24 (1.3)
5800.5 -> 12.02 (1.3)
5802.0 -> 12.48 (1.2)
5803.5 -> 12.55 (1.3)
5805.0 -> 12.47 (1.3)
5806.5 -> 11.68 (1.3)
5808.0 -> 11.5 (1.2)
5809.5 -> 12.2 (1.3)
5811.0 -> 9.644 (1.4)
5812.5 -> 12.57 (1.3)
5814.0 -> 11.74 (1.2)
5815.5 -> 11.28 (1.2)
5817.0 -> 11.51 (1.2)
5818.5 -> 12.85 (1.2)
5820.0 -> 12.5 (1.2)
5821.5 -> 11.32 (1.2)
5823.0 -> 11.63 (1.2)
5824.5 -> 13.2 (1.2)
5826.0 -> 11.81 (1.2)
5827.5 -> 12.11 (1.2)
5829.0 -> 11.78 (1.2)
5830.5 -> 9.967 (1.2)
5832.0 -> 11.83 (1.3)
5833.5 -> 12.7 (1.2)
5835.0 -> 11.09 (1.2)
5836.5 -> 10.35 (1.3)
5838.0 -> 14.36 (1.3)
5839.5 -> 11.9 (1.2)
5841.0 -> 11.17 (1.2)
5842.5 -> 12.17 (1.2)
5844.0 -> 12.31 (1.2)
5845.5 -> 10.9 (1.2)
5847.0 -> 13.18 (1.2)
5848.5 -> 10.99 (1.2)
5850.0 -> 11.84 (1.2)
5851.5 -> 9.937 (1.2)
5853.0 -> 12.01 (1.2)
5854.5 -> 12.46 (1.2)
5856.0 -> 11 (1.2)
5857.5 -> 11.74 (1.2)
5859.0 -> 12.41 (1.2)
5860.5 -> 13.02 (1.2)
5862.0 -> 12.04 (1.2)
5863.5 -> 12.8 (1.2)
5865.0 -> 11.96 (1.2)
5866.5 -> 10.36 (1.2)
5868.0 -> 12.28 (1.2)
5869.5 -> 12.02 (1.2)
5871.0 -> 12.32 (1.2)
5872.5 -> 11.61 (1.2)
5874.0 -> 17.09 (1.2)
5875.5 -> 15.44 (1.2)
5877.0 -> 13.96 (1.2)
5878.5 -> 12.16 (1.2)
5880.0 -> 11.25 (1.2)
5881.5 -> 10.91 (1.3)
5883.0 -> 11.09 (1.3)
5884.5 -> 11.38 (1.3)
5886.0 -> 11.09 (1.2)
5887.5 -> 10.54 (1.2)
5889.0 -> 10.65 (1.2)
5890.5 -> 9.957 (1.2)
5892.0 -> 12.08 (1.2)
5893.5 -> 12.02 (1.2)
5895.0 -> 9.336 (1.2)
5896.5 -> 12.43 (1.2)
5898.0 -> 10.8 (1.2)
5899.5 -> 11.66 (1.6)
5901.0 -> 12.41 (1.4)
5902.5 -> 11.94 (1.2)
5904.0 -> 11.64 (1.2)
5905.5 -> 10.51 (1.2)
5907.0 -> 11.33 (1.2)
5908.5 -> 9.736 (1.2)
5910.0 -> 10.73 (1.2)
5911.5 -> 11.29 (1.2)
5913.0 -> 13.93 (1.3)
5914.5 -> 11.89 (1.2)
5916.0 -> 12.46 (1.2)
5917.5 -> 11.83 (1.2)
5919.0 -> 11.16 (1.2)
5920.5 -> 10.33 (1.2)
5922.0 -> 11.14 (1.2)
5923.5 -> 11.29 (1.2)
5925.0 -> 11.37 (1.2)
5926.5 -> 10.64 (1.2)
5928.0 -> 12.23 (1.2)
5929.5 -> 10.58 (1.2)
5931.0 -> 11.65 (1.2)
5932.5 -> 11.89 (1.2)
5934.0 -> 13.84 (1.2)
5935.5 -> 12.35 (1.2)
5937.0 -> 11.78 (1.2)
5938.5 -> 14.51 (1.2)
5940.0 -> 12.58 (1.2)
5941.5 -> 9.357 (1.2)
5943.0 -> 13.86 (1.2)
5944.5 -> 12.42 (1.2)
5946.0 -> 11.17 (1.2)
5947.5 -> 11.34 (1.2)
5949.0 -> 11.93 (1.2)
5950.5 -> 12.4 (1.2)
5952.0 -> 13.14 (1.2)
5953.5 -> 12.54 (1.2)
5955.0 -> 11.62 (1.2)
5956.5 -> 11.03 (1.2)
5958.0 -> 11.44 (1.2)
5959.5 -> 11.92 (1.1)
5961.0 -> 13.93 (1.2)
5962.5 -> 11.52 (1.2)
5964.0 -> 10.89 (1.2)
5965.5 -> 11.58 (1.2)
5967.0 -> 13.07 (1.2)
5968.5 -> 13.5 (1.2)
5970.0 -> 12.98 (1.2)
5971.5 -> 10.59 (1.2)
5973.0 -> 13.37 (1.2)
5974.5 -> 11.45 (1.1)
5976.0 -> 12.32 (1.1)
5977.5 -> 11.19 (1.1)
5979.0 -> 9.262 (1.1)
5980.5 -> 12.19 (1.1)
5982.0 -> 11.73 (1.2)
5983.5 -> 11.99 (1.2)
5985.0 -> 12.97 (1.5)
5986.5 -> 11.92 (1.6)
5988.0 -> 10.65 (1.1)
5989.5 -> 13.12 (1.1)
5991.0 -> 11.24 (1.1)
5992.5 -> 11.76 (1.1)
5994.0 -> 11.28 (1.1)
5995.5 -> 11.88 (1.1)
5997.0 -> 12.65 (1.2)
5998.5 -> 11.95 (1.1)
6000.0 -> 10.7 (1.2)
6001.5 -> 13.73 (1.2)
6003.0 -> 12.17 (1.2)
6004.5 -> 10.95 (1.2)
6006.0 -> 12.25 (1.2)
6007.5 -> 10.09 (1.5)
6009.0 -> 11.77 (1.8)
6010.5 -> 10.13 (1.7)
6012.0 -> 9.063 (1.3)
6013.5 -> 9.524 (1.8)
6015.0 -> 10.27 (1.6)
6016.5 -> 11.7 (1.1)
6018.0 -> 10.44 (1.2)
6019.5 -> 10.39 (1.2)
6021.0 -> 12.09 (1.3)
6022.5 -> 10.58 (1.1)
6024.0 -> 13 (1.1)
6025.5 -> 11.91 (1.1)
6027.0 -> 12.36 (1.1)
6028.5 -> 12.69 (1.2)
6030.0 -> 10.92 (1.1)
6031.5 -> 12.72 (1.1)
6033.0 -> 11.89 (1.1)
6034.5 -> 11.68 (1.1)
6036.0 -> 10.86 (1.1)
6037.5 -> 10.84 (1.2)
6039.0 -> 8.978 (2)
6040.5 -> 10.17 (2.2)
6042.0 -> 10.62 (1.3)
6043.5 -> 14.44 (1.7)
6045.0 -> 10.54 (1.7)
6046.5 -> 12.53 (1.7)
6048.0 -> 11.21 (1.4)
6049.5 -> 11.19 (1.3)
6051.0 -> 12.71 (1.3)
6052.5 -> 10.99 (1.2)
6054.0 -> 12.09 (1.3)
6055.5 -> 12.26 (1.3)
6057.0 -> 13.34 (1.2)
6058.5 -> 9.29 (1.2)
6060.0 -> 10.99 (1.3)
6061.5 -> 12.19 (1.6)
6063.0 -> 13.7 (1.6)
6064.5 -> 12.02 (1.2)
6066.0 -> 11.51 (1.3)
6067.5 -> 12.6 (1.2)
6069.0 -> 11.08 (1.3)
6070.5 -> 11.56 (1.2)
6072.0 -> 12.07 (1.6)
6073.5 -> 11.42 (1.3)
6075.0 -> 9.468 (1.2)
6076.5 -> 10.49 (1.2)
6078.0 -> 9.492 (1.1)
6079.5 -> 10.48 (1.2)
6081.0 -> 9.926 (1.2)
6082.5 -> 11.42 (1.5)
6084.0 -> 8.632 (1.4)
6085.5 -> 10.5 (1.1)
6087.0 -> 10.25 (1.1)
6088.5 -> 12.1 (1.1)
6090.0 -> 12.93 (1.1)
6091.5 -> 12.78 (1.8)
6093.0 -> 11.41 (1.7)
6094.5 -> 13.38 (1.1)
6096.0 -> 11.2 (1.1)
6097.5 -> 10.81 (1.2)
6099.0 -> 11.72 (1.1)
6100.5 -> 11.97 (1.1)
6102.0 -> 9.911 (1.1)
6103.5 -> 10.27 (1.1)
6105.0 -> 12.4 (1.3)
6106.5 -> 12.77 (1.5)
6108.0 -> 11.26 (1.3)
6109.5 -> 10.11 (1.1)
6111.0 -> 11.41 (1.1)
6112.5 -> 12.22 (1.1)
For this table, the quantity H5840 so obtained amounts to 14.5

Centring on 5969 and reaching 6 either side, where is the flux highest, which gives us 5968.5 angstroms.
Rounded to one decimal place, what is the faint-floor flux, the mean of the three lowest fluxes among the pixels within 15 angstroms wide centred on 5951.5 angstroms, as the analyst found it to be 11.2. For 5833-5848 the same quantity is 10.8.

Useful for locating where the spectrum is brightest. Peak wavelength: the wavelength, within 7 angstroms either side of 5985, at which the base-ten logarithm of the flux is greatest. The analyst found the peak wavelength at 5989.5 angstroms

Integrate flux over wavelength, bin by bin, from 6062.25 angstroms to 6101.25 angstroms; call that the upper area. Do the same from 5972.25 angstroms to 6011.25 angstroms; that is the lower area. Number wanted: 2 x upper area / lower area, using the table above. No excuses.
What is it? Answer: 1.94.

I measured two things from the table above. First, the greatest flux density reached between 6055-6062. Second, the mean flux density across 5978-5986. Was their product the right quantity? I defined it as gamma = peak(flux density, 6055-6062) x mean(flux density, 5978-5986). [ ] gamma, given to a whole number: 155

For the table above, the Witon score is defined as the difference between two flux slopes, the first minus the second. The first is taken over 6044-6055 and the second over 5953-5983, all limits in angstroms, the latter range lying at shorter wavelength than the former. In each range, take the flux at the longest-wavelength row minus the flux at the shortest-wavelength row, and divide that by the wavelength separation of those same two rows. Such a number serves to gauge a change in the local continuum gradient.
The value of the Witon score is 0.20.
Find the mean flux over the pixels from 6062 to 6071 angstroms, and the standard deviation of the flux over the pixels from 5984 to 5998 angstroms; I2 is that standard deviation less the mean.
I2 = -11.3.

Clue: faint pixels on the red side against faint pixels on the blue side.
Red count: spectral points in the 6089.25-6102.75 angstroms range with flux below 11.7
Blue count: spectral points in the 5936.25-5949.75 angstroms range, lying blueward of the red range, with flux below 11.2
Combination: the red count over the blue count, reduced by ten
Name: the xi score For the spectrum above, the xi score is -8.0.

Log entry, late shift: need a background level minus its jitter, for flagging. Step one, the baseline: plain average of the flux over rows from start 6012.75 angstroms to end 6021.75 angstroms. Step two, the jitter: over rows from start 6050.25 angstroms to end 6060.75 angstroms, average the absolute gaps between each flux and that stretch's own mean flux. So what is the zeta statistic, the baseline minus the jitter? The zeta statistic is 9.7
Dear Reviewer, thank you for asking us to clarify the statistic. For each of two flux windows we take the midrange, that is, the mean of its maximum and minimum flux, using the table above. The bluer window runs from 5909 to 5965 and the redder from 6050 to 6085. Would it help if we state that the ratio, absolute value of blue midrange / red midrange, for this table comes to 1.07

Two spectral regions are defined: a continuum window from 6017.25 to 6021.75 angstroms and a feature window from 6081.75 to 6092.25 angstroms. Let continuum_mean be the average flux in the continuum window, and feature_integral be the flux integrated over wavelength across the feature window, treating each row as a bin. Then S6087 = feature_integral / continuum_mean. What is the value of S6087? 10.7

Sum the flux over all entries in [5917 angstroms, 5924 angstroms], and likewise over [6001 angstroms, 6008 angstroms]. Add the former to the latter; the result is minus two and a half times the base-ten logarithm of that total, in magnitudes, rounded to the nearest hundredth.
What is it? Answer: -5.15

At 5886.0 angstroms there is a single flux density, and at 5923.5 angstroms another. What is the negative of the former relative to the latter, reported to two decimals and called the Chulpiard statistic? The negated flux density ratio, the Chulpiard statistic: -0.98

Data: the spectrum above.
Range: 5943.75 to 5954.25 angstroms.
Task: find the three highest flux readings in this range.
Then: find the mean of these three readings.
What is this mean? 12.7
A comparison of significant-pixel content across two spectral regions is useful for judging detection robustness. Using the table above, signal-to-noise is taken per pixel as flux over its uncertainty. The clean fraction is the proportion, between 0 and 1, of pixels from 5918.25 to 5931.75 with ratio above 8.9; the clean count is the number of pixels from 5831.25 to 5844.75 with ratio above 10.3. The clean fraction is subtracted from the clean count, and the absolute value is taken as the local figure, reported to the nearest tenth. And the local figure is 1.3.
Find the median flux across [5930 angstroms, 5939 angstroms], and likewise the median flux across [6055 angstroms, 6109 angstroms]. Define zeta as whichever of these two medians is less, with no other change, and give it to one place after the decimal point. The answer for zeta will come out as 11.4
